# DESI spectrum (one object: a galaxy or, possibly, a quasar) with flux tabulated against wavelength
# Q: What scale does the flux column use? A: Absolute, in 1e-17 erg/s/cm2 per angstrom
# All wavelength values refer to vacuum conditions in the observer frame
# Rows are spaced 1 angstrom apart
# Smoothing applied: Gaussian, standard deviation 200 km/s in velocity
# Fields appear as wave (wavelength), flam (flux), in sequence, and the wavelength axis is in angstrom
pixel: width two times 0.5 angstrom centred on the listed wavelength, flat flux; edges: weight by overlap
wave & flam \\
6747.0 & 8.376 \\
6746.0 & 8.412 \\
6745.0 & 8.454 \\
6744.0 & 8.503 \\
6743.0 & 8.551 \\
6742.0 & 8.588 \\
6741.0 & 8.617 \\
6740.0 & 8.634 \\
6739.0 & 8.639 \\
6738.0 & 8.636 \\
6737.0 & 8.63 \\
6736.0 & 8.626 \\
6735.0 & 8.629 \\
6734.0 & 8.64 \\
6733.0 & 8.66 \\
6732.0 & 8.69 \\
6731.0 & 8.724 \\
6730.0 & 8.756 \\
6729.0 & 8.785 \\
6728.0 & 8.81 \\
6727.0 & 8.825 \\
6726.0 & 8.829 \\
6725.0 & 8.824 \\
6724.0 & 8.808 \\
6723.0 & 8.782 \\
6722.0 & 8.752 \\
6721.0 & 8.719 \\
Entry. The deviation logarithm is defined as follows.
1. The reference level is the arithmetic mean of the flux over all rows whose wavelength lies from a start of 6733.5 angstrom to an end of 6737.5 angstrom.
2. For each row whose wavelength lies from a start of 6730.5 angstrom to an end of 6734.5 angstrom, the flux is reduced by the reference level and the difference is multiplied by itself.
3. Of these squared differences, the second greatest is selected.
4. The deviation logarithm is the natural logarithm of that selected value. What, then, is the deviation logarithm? -6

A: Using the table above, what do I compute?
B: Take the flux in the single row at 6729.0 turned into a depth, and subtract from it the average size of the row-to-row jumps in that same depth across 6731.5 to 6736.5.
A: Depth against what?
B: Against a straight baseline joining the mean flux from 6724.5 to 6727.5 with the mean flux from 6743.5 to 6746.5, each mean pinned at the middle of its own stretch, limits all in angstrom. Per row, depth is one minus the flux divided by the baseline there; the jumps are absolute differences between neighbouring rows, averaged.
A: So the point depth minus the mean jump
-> -0.0030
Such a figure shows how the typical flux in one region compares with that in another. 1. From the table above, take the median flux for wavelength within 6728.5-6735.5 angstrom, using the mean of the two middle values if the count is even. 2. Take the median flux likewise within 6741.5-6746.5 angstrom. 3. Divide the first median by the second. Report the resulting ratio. 1.022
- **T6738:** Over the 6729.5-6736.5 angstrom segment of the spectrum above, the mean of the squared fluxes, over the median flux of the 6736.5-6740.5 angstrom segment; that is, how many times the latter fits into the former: 8.72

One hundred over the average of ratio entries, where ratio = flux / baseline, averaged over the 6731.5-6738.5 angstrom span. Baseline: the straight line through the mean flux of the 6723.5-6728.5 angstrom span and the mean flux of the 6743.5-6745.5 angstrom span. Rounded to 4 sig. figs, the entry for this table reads 100.1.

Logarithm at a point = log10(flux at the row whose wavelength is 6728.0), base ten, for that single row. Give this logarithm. 0.945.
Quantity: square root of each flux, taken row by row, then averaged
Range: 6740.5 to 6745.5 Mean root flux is 2.92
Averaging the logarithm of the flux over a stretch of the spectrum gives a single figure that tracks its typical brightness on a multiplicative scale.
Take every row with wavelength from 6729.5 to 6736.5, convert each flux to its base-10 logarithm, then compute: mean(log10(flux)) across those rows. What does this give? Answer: 0.938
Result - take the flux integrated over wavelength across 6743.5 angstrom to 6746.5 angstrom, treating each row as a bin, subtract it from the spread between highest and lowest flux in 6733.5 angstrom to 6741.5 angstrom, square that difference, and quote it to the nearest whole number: 642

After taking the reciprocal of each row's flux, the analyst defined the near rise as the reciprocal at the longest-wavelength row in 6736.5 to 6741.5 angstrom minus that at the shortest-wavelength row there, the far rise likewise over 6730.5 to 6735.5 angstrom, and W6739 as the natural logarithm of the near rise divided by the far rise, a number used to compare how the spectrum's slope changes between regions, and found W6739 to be -2.0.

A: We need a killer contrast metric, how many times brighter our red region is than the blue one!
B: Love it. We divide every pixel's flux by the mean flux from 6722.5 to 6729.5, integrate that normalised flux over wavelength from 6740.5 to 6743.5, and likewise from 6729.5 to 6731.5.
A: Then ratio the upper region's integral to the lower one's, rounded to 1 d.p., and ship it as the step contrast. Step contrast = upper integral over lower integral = 1.5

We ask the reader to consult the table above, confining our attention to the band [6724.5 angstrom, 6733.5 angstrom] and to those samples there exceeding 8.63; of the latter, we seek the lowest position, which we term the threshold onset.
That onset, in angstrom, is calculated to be 6725.0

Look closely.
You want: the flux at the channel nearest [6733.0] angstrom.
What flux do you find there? 8.66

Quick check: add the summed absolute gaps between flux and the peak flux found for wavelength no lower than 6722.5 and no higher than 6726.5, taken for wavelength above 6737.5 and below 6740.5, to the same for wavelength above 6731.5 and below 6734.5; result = 1.1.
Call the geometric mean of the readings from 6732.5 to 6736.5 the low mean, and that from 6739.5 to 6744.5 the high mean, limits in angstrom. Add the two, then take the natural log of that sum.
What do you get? 2.846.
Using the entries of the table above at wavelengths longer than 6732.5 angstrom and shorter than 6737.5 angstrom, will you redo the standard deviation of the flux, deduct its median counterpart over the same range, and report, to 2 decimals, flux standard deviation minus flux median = -8.62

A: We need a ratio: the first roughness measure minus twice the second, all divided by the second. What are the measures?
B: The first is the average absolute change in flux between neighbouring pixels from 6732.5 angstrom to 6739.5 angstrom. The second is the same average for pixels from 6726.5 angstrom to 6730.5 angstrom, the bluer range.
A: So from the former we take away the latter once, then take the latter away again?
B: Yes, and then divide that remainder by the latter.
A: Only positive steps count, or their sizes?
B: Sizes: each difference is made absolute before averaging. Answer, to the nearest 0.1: -1.7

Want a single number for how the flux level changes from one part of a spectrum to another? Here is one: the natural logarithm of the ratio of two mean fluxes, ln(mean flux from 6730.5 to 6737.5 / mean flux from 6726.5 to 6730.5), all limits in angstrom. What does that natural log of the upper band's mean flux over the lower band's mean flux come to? -0.016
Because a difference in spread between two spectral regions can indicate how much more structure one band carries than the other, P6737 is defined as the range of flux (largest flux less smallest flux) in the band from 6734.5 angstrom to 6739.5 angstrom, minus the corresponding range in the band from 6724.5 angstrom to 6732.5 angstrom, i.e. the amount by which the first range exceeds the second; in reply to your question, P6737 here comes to -0.13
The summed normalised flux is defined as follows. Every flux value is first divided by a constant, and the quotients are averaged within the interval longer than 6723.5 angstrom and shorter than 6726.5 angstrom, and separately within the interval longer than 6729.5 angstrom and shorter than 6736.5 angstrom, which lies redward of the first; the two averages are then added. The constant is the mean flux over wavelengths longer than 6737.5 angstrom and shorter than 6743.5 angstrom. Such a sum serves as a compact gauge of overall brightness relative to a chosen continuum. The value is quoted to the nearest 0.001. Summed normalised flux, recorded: 2.032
